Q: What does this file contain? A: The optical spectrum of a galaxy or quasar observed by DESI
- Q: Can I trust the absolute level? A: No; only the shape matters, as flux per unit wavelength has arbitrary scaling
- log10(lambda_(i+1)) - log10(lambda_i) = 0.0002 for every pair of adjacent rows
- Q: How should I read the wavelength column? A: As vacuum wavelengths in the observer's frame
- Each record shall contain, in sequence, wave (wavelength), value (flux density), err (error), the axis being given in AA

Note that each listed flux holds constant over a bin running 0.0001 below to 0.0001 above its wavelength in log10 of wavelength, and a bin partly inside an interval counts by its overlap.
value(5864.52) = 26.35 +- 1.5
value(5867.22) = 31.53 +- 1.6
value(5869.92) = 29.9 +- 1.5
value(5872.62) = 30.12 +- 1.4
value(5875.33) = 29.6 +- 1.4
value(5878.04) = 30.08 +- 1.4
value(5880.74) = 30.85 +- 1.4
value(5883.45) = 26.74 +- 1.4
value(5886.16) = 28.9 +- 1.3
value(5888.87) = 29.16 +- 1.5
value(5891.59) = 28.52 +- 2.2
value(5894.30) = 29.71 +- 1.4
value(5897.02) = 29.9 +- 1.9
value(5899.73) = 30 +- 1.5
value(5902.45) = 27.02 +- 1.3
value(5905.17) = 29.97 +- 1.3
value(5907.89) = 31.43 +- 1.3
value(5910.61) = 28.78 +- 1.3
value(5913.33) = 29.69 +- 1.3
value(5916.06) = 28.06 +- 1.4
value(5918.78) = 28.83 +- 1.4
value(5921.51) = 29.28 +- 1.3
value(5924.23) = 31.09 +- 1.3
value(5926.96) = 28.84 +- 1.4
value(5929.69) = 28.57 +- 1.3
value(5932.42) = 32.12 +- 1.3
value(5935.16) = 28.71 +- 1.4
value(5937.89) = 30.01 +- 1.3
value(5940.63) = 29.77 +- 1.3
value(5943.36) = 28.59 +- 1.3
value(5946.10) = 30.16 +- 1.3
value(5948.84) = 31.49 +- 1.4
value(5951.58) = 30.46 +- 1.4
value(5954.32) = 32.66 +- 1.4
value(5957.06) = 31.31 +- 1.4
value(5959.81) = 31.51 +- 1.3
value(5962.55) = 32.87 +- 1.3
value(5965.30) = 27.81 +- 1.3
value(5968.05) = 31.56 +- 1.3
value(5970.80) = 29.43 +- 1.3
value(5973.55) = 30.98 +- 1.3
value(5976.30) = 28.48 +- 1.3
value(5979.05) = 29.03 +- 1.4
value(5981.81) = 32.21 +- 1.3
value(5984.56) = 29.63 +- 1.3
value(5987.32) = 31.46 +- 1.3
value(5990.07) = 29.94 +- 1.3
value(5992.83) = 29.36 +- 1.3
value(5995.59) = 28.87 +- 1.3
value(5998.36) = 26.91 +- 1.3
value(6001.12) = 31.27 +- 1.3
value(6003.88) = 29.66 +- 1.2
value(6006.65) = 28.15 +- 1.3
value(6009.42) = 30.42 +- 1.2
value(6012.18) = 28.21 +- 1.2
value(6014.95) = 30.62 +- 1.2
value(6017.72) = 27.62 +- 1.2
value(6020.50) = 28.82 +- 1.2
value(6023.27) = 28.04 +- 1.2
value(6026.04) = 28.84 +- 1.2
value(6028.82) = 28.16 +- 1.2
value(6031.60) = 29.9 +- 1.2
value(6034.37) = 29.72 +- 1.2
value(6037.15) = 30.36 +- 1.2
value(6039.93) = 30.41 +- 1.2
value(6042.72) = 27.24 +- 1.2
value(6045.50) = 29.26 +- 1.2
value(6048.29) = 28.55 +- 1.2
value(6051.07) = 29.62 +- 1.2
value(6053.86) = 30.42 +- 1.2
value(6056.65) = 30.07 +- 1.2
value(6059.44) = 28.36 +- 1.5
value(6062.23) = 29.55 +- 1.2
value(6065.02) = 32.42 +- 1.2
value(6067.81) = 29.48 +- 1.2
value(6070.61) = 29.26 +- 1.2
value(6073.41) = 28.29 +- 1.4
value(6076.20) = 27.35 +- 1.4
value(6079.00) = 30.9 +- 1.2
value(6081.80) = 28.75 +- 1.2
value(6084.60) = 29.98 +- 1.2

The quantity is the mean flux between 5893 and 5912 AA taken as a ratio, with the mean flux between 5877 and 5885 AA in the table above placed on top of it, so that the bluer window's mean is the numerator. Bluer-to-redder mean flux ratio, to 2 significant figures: 0.99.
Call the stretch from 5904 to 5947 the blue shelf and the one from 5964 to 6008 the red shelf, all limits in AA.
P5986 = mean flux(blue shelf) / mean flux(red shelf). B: 1.00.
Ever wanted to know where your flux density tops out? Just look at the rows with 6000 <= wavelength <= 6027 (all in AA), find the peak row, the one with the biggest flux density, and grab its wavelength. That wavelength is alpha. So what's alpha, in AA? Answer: 6001.12 AA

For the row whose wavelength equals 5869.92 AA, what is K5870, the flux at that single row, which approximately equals 29.9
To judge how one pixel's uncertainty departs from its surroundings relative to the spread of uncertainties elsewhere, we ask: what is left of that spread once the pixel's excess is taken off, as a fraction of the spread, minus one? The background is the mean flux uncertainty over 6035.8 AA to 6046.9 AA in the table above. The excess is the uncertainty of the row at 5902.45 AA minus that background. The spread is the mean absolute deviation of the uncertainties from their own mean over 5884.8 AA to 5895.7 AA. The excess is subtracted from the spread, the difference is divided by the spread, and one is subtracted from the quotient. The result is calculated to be 0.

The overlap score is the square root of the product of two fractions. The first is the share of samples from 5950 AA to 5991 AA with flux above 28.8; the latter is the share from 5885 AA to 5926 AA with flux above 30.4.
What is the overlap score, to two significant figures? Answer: 0.34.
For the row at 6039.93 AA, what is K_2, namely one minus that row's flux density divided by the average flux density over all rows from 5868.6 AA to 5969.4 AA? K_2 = -0.02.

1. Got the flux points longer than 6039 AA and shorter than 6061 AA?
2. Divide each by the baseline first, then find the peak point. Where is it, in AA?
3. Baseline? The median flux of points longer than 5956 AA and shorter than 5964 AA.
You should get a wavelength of 6053.86 AA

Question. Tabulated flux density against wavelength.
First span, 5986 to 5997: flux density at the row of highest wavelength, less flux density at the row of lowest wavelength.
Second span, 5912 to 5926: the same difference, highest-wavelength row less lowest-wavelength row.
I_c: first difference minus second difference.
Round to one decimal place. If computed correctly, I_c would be -4.0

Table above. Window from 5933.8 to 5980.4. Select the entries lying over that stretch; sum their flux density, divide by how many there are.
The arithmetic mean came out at 30.3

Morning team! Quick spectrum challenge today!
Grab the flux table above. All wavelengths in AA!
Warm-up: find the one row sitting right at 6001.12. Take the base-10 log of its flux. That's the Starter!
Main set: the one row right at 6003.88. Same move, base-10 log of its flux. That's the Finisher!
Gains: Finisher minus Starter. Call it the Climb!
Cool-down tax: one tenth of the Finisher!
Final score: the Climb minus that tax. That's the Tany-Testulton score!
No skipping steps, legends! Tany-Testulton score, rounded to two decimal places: -0.17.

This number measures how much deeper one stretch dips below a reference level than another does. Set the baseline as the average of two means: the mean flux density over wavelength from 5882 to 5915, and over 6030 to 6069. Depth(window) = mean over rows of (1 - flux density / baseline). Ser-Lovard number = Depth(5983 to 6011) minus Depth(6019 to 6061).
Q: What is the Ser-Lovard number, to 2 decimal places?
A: -0.01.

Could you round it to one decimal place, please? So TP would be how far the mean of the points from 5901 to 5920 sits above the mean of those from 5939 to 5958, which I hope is -1.5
